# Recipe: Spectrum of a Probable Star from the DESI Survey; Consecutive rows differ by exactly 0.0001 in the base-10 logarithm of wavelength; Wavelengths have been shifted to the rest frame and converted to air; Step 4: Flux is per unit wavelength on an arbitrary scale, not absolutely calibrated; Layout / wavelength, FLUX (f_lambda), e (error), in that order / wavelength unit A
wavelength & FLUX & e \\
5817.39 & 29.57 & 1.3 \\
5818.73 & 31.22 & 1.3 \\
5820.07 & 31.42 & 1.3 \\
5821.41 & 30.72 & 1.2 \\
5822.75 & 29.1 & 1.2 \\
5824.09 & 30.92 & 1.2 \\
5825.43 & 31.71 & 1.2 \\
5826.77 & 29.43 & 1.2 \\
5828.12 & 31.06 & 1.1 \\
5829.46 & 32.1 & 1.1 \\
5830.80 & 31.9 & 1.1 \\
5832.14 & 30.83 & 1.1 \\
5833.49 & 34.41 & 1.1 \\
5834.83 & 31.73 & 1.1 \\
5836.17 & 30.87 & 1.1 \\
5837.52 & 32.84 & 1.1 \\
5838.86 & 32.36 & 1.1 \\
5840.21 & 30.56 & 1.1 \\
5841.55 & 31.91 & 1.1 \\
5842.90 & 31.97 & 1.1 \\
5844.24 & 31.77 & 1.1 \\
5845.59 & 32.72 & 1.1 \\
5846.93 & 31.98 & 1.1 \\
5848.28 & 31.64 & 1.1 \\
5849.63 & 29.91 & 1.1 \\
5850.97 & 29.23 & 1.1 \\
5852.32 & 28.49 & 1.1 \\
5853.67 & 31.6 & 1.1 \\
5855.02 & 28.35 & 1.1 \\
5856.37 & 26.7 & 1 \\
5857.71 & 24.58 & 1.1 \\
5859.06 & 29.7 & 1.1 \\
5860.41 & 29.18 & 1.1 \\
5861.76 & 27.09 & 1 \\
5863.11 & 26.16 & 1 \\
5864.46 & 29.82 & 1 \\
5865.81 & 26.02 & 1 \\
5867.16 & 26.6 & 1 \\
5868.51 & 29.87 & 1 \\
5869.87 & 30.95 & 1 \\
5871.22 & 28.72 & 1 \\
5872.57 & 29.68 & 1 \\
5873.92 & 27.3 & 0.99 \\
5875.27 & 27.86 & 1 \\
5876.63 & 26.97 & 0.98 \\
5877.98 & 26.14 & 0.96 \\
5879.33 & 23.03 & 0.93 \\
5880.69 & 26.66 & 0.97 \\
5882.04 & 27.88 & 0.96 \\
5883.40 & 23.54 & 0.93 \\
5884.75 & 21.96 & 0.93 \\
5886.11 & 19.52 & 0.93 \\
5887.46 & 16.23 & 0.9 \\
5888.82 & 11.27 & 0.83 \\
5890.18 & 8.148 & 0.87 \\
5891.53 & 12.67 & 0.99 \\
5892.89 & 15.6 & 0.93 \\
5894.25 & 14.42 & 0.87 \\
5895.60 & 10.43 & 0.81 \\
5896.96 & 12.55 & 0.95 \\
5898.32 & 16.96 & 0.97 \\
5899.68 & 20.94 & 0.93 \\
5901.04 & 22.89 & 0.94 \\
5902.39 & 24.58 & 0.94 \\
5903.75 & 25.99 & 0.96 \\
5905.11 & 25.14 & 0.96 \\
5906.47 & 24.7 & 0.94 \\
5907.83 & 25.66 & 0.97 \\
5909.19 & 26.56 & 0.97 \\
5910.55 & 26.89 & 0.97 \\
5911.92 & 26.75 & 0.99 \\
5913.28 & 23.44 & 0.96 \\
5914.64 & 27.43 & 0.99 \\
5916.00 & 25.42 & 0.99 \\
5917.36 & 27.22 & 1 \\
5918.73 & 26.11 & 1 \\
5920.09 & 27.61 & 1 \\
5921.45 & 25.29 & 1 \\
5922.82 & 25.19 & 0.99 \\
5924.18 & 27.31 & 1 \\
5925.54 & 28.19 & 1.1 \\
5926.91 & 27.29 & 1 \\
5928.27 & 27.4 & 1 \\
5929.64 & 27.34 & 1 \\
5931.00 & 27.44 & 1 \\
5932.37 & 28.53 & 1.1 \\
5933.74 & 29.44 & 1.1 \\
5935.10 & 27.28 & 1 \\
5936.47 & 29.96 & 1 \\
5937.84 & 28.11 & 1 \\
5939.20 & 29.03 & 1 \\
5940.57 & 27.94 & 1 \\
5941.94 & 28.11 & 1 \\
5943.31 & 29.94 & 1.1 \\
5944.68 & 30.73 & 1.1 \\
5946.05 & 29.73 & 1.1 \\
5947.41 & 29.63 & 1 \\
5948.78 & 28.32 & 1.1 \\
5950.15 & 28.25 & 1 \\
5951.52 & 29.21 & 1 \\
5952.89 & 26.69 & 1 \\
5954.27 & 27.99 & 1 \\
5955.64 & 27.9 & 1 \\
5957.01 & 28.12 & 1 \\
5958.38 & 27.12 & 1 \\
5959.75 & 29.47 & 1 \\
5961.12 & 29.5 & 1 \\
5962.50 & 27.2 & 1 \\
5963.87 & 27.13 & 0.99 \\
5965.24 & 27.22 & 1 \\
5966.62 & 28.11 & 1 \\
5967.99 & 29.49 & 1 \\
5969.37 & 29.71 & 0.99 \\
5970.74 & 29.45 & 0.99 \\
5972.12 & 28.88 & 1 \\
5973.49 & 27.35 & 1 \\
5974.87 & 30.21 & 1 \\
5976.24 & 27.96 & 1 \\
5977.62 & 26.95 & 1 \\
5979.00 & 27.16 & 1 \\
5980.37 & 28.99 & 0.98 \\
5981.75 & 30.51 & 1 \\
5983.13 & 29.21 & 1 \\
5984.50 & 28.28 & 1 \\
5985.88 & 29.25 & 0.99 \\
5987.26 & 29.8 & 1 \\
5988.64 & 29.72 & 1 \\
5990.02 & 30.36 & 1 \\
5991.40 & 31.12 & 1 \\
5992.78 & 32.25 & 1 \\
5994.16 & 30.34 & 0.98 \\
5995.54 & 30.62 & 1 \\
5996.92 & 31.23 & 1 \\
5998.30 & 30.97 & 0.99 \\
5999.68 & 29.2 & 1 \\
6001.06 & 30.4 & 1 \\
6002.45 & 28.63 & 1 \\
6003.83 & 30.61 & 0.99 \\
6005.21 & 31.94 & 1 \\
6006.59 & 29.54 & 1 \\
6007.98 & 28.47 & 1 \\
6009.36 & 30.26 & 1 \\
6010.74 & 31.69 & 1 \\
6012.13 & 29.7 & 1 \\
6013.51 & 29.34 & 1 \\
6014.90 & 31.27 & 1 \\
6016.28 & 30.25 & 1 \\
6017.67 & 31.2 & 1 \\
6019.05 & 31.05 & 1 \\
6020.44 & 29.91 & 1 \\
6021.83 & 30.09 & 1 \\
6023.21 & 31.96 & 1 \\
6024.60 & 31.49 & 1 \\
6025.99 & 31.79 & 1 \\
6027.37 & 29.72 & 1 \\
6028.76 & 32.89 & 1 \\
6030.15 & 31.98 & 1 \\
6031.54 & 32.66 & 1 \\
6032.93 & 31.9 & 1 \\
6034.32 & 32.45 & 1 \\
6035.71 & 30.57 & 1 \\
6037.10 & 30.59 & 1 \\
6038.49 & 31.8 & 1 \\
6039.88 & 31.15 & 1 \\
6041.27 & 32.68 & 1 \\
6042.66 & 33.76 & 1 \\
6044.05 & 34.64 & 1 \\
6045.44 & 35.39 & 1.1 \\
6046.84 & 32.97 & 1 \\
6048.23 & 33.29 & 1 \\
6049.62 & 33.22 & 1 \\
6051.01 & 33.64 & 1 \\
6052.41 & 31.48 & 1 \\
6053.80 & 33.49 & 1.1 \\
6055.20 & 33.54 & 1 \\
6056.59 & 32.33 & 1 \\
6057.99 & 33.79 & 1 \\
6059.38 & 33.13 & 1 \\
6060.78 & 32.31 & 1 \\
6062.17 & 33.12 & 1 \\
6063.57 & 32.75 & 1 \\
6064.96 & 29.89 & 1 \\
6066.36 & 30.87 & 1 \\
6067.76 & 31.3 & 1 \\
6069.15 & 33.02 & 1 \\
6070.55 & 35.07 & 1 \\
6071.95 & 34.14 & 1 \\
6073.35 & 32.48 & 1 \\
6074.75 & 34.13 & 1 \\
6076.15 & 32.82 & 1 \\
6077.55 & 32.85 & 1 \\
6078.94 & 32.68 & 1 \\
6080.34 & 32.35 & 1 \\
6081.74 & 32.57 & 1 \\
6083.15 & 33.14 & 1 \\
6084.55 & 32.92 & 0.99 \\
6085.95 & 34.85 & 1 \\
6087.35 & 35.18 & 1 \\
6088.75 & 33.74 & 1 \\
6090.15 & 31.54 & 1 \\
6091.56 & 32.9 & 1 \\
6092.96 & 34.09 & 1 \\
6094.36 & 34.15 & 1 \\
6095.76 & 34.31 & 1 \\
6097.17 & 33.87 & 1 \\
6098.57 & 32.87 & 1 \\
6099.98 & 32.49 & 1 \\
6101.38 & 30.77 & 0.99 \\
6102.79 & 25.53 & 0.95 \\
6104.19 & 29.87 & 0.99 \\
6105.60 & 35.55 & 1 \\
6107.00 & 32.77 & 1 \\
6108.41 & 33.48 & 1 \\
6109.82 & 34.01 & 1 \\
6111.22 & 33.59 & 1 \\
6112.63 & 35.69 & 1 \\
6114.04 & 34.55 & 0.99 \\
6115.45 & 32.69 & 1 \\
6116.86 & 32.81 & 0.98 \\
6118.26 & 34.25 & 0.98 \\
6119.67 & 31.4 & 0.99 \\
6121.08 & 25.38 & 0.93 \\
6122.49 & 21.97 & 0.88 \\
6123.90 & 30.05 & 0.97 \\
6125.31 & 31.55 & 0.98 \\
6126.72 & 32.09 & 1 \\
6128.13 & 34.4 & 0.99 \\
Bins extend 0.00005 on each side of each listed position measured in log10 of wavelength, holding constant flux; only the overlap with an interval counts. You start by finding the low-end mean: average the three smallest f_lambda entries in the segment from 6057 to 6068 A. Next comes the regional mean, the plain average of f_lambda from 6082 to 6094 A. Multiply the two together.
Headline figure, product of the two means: 1029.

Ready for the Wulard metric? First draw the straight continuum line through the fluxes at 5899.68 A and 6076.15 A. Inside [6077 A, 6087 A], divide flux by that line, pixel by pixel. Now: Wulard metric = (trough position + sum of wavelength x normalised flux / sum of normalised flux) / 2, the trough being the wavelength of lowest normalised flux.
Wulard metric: 6081.1 A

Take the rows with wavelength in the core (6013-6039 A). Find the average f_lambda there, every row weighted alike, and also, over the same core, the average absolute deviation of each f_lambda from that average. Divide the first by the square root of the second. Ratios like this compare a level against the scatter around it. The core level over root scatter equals 34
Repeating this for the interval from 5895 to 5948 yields 16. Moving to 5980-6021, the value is 33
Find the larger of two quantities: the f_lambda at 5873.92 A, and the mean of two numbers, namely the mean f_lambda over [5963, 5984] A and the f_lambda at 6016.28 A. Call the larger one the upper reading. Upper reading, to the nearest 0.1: 29.4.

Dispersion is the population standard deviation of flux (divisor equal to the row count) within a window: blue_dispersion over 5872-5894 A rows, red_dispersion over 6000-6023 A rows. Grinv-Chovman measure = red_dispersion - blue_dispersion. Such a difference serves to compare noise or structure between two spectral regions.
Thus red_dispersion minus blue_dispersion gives -5.6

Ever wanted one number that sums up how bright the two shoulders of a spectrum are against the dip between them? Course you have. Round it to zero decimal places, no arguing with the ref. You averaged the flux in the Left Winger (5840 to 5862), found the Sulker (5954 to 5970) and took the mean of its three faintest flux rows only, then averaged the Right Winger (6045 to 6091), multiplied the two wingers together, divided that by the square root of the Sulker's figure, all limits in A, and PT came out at 189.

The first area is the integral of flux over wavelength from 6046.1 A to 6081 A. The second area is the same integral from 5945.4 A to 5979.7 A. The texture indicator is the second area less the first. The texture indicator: -173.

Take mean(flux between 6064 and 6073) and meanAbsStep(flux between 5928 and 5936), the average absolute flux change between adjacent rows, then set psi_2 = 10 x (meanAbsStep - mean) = -315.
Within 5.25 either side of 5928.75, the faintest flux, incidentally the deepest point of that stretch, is 27.29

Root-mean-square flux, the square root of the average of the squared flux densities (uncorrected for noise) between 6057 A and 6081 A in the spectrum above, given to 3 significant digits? 32.8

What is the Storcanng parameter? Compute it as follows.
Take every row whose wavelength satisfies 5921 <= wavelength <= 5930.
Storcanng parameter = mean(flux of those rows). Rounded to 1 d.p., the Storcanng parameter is 26.9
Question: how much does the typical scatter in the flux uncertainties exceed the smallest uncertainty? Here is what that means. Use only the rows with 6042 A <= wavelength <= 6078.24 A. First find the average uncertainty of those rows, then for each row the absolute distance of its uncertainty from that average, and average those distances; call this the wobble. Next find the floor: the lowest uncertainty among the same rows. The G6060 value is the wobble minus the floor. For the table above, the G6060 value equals -0.986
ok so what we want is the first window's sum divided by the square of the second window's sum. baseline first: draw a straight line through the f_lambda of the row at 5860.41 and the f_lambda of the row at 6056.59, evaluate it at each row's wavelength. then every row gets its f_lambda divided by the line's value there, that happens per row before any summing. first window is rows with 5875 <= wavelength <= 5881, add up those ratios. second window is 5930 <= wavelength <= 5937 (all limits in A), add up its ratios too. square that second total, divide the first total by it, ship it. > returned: 0.201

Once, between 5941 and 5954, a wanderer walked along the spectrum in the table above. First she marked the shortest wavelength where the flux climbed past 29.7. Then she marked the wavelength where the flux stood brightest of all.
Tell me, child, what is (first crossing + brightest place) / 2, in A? 5944.0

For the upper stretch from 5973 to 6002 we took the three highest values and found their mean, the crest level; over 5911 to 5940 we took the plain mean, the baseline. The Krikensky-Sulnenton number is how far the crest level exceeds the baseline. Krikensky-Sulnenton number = 4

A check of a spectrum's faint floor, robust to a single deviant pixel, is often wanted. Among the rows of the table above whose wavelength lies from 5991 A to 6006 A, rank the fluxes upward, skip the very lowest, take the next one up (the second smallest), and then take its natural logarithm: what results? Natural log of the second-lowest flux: 3.37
